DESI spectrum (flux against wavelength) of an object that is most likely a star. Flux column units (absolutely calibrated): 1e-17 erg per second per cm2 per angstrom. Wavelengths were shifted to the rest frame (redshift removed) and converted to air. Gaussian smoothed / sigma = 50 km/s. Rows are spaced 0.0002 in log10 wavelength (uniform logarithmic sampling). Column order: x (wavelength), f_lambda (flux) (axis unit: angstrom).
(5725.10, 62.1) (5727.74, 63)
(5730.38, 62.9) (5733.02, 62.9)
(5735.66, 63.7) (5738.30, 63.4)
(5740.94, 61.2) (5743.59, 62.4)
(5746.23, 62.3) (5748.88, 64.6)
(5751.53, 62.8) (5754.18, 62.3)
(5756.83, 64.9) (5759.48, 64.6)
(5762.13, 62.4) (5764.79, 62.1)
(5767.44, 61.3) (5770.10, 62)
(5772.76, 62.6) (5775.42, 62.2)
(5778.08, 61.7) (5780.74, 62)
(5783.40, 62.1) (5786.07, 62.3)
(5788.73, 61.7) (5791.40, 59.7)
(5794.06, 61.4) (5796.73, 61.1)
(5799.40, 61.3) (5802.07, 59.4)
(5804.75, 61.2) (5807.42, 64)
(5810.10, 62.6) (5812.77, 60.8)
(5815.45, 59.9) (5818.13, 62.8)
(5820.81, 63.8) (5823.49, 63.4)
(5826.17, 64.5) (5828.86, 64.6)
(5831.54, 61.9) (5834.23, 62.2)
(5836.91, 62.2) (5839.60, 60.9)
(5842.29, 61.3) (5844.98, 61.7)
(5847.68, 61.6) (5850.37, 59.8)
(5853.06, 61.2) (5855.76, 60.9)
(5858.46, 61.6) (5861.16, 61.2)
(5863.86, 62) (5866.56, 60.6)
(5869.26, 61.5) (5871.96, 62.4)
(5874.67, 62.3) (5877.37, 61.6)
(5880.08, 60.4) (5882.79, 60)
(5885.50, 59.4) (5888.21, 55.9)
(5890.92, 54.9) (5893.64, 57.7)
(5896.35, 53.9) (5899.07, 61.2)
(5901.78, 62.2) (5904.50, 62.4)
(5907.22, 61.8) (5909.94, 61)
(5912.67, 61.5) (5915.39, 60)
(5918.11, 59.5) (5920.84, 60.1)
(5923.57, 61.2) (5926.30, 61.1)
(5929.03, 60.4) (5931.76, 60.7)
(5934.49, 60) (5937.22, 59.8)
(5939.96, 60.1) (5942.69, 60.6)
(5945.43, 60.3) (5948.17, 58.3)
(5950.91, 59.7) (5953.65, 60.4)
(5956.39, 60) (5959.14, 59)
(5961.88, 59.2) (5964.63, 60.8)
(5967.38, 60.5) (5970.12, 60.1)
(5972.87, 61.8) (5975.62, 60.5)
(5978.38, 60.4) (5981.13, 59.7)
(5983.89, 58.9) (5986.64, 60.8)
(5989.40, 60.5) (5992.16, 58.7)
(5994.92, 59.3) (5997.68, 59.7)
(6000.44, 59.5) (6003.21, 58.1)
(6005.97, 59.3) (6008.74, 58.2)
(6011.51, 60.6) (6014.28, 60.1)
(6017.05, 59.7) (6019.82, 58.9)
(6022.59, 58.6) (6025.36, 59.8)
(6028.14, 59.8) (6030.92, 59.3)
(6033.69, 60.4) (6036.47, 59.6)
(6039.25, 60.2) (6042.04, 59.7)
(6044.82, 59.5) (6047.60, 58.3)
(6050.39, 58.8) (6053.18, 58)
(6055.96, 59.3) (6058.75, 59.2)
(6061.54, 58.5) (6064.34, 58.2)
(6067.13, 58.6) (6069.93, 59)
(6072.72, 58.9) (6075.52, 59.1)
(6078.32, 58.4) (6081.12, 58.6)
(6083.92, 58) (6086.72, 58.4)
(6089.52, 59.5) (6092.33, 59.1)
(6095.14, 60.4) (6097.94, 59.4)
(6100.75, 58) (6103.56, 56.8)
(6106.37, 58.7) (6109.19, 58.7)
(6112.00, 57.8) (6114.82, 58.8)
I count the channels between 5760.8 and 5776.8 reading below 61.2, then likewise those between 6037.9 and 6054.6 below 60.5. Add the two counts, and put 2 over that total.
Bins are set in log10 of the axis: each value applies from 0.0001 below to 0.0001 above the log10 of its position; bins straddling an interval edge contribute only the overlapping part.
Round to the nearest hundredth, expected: 0.33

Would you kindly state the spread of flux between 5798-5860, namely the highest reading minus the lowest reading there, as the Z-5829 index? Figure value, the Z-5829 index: 5.2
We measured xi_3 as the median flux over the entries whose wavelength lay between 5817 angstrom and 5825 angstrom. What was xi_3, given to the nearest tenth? 63.4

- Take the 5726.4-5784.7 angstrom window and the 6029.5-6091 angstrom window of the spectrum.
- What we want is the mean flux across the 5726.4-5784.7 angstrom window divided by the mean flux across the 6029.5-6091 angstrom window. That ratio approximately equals 1.06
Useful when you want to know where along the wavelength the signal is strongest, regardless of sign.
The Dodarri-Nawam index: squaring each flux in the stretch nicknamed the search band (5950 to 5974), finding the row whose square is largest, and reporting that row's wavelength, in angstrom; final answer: 5972.87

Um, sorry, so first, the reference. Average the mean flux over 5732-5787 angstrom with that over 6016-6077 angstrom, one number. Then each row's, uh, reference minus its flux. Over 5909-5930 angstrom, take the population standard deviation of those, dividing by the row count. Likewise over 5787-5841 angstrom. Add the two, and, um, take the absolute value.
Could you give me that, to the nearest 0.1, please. 2.2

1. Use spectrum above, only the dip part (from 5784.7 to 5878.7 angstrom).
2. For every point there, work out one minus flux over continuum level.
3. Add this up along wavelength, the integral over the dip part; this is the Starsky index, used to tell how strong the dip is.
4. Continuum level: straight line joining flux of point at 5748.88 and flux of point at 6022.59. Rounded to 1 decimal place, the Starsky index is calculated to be 1.5 angstrom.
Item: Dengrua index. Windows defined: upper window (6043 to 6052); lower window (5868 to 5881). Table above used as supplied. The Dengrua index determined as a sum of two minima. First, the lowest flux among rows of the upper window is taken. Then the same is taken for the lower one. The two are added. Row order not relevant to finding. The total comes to 119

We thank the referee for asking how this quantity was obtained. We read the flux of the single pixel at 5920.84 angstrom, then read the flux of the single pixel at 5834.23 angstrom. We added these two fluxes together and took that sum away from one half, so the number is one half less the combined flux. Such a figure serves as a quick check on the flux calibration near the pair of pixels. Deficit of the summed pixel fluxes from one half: -122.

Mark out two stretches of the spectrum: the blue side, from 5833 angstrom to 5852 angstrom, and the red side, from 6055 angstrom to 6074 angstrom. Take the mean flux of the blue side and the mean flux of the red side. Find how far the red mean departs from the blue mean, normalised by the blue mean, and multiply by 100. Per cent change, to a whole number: -4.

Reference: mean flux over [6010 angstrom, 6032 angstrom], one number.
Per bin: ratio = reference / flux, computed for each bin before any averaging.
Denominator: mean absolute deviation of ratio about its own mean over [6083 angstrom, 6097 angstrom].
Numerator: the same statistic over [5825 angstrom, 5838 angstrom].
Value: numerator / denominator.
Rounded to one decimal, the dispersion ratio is 1.5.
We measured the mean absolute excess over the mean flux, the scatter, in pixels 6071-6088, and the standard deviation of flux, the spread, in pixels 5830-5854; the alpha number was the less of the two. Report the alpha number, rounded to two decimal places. 0.30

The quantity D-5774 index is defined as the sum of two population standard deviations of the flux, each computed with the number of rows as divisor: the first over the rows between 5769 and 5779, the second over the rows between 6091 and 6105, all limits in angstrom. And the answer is 1.6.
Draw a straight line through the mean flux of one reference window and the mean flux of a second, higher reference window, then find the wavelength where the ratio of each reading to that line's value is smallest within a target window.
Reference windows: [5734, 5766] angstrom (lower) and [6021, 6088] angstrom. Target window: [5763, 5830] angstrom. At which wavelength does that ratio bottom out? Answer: 5802.07 angstrom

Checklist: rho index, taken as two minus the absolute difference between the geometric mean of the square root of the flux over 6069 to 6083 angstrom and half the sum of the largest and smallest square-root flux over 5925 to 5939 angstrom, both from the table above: 1.89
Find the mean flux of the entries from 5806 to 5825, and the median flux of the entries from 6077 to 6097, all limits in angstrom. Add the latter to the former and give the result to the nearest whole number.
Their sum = 121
